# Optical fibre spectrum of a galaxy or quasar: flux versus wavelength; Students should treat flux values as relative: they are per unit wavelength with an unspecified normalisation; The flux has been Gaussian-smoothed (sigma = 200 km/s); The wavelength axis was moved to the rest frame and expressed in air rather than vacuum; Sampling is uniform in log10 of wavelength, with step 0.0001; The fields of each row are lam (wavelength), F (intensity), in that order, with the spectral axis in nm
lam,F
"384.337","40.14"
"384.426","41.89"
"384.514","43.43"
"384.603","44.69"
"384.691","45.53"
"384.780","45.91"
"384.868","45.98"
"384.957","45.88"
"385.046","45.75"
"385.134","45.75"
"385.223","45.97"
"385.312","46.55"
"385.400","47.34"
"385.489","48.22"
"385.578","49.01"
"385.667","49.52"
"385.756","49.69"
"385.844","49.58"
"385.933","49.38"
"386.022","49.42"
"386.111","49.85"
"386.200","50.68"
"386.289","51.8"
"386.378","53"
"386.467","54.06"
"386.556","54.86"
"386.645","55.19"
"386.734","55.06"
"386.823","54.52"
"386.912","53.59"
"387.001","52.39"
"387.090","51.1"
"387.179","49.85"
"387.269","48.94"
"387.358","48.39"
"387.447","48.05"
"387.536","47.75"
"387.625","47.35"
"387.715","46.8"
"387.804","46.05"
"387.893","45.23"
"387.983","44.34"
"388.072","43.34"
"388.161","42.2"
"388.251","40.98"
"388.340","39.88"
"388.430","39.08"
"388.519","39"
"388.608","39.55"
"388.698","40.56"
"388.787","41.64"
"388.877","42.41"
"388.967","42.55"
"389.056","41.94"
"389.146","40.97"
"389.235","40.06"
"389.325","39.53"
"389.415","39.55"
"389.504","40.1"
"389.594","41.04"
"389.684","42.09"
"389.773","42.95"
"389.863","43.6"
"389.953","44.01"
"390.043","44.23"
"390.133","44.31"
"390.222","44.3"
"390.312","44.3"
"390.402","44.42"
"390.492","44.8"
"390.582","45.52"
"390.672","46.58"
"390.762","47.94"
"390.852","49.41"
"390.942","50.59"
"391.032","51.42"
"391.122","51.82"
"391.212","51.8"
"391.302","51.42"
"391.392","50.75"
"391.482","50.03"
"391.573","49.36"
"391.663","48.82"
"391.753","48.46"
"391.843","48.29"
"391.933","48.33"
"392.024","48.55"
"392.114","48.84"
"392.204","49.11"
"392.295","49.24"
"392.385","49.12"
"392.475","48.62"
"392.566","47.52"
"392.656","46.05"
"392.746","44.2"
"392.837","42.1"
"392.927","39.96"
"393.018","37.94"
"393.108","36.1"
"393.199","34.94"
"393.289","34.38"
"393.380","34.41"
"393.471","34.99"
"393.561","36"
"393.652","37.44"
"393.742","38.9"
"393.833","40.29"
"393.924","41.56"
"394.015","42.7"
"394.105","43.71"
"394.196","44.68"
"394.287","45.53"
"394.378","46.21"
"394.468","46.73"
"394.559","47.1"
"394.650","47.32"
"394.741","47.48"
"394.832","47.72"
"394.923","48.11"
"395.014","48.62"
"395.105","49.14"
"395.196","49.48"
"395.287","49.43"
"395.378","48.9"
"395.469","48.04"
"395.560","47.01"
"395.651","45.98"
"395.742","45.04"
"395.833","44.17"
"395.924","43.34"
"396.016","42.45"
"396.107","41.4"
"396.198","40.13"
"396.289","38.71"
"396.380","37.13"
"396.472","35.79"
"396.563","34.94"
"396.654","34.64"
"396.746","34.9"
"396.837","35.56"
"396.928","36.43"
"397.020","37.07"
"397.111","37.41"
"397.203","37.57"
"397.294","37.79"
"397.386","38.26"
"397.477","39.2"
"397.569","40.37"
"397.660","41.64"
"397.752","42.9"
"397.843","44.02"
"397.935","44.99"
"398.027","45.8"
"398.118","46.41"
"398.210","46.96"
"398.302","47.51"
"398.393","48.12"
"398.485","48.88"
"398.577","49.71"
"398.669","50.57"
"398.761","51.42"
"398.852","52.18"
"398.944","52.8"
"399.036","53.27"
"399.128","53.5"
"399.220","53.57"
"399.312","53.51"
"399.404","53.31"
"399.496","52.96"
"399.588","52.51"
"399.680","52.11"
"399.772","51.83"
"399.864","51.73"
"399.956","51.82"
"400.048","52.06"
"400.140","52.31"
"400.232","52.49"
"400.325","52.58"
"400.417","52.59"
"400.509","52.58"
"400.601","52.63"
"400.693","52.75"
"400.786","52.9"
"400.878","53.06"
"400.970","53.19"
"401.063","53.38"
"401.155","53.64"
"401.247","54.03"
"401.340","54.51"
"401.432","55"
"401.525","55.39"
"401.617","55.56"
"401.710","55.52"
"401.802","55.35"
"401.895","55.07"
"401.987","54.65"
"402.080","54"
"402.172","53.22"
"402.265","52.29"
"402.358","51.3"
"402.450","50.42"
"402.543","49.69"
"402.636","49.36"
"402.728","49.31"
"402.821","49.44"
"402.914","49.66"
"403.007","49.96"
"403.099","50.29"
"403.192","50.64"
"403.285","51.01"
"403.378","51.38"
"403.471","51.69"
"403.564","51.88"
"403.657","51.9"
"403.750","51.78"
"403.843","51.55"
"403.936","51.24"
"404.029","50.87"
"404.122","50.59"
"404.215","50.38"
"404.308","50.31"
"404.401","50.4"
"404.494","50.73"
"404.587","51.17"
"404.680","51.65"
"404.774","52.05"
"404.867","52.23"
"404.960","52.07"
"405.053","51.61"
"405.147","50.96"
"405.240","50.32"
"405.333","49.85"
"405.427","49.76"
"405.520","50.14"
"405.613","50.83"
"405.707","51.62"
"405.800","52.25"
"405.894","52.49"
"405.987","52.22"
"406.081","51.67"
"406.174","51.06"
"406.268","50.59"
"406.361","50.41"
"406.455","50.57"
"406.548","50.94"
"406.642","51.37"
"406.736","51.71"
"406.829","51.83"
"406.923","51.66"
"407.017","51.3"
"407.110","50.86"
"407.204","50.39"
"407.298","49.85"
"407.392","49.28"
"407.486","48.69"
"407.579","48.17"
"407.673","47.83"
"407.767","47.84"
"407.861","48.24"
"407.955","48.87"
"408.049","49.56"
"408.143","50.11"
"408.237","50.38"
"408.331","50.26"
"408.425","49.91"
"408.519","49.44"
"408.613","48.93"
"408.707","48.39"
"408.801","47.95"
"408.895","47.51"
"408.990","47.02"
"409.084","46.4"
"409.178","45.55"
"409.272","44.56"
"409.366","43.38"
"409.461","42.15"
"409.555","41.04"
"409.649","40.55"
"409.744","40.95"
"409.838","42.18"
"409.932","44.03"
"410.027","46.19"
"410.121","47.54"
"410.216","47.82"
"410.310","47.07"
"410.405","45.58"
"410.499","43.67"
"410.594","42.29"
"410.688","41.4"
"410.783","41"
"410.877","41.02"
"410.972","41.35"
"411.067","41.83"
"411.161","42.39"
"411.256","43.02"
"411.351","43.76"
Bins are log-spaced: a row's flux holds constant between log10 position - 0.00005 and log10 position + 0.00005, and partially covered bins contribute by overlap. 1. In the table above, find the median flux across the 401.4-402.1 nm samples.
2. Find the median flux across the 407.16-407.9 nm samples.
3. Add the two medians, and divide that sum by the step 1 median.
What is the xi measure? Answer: 1.88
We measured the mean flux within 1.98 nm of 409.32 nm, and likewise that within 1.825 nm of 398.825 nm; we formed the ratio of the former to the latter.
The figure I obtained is 0.95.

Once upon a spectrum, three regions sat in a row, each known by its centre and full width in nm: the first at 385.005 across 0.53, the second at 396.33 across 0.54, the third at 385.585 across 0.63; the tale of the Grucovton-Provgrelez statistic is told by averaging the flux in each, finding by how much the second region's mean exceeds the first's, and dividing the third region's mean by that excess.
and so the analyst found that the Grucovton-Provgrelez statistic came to -6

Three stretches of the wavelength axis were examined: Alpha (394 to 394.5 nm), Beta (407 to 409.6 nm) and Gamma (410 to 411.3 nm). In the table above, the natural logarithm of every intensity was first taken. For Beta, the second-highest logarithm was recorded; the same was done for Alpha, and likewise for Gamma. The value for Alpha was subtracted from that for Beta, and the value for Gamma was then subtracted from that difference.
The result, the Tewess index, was -3.77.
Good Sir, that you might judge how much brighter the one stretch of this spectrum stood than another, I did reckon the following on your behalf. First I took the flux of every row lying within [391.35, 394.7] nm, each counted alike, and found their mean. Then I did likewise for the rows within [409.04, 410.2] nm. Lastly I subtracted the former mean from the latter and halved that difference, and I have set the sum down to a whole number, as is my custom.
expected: 0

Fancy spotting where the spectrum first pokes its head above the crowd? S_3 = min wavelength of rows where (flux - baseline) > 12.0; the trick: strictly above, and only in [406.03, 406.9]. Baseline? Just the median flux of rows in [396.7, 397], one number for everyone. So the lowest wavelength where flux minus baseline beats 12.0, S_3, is 406.081 nm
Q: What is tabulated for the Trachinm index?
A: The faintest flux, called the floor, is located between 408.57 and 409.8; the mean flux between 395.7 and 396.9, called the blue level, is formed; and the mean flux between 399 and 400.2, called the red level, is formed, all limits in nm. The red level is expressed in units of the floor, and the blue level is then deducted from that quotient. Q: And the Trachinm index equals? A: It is -38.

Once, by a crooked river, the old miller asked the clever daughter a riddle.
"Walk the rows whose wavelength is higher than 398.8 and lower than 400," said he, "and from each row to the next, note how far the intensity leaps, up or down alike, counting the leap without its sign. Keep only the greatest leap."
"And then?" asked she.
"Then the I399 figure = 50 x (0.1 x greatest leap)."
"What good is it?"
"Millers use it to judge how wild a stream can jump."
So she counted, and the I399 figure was 3.1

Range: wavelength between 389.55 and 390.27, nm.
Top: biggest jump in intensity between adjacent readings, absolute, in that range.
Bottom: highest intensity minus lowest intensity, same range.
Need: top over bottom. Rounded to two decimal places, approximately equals 0.32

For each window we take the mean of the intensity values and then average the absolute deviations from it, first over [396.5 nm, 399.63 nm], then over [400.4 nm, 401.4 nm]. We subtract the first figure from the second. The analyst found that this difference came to -5.5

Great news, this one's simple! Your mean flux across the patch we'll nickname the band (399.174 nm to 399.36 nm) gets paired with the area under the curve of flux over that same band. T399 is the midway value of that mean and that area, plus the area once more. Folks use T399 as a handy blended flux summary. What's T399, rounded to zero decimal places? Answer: 42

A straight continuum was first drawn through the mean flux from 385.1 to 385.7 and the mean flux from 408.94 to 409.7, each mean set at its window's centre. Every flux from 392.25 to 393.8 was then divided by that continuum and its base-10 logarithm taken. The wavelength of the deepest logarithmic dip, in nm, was 393.289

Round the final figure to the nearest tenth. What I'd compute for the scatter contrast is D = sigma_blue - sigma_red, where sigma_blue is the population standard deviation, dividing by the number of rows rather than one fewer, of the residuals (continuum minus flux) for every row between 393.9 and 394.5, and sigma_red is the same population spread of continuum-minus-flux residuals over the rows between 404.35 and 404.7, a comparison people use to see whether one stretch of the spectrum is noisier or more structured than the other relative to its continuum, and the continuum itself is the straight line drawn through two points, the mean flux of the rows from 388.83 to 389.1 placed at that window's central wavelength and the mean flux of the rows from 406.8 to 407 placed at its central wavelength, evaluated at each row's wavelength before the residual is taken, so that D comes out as 1.2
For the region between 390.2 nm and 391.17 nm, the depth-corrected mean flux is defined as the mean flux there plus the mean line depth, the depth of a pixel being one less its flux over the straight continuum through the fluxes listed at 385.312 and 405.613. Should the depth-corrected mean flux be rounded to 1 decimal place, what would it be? 47.4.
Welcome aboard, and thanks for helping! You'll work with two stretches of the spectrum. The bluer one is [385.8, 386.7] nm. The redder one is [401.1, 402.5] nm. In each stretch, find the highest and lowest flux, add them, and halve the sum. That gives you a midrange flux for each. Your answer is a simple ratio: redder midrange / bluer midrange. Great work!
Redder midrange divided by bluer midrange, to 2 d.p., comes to 1.01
